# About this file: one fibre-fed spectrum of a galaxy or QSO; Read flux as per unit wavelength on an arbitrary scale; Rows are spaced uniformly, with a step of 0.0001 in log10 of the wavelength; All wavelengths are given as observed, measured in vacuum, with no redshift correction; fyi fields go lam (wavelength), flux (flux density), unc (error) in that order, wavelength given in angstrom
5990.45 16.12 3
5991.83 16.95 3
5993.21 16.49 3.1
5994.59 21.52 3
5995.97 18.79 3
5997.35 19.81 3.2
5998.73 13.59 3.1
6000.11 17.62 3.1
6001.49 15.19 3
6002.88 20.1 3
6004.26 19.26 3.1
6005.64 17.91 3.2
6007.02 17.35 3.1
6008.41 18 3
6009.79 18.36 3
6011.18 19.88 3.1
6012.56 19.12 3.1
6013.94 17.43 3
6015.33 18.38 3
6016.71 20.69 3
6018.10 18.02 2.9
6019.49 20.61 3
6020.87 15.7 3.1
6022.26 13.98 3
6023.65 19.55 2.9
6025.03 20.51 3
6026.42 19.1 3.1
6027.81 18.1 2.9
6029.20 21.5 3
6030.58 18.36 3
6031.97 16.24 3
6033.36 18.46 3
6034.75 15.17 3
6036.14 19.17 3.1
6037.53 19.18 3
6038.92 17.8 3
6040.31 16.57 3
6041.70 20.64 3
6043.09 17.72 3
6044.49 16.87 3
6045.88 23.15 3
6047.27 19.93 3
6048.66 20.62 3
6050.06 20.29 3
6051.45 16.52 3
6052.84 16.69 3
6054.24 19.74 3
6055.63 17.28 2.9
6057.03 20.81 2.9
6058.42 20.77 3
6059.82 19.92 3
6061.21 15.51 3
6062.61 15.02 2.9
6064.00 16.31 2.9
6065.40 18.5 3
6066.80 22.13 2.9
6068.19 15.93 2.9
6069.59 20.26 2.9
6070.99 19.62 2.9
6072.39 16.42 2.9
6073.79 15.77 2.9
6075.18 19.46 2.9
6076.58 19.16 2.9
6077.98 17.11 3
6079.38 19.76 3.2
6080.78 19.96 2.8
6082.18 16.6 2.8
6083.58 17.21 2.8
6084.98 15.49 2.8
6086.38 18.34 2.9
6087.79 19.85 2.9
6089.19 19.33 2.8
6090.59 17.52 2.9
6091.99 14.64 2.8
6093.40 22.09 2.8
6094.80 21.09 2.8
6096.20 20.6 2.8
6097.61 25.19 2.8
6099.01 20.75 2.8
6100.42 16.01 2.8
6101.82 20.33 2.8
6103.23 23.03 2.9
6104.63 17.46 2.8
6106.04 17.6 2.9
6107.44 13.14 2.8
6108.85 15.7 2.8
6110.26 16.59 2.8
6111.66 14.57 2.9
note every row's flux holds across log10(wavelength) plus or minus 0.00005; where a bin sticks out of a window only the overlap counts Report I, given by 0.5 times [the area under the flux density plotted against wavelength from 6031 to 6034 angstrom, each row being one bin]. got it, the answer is 26.1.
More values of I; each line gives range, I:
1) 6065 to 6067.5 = 25.7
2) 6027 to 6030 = 29.6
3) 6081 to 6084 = 26.1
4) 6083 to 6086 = 24.8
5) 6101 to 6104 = 32.1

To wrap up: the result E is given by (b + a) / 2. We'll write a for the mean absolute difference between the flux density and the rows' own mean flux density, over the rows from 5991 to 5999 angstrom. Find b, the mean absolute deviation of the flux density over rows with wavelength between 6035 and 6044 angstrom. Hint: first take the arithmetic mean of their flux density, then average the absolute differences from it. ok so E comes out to 1.7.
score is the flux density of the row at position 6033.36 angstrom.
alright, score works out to 18.46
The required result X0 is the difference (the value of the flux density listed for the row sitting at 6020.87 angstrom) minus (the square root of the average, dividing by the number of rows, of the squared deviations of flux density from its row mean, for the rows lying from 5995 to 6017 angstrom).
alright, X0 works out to 13.9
